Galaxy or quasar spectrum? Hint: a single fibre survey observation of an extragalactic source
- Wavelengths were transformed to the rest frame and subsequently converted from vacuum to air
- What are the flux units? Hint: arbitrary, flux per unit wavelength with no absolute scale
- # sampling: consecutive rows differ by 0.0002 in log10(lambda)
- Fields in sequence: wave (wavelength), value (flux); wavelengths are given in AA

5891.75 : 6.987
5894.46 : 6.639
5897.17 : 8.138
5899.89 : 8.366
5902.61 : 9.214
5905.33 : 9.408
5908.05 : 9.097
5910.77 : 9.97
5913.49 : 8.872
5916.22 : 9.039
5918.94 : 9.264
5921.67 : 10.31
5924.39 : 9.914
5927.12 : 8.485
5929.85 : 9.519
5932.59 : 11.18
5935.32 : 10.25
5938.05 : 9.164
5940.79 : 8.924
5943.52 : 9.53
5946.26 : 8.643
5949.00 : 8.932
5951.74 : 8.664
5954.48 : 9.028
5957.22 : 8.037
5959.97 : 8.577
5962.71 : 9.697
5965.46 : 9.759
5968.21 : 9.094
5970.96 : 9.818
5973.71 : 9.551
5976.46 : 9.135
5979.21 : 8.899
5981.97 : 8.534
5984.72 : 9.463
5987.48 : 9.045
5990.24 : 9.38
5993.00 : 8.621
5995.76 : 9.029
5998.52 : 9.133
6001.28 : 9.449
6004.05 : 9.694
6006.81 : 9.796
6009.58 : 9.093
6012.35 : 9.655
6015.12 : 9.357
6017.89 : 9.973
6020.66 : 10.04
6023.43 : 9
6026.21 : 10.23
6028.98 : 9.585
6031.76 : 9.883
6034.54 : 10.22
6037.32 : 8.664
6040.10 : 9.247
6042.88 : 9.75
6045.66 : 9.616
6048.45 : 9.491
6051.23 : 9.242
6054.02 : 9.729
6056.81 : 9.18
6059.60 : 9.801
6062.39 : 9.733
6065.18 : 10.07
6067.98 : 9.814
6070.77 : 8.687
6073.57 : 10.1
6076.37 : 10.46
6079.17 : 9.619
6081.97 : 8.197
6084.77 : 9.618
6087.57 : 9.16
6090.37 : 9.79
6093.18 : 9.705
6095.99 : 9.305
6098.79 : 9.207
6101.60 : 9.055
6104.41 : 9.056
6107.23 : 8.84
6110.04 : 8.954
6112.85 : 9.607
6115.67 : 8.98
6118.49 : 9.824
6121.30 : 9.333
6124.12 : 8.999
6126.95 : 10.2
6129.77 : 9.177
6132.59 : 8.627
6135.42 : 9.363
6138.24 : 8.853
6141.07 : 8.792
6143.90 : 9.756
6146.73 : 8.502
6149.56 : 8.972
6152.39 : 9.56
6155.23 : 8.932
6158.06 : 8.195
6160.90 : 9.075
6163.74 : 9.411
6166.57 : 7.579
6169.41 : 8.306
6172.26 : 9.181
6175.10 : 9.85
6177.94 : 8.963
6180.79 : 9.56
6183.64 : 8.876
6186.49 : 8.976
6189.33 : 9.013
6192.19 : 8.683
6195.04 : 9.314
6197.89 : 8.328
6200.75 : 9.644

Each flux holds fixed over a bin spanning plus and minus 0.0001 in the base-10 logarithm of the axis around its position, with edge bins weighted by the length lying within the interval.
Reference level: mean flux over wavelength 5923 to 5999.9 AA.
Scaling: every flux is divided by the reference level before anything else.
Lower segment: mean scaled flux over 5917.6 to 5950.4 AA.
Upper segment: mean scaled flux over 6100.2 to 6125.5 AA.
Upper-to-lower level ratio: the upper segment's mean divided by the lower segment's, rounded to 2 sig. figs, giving 0.97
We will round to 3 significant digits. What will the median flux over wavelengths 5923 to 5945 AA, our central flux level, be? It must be 9.52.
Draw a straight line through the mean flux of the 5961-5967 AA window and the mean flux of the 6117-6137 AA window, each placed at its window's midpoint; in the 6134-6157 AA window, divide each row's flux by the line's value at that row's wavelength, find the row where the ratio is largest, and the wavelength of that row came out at 6143.90 AA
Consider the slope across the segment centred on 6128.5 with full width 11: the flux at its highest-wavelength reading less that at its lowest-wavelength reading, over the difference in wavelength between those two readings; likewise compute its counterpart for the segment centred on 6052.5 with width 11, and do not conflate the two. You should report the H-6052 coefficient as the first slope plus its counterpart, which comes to -0.081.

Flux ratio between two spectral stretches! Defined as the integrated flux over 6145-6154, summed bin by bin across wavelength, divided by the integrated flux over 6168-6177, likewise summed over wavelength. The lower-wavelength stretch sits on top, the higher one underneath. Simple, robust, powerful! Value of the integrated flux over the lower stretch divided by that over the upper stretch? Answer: 0.99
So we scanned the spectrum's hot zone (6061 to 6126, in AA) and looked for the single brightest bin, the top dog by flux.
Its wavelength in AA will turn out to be 6076.37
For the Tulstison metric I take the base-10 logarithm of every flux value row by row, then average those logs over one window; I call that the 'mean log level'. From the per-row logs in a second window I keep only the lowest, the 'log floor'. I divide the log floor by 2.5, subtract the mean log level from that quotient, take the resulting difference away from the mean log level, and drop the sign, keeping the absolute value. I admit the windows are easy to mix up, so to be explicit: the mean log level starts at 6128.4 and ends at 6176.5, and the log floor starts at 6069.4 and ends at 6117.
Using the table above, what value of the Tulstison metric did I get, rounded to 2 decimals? 1.54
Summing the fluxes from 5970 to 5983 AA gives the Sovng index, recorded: 45.9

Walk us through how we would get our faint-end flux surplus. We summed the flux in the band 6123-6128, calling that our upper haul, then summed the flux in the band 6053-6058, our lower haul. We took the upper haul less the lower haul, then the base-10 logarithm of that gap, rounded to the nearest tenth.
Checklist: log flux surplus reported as -0.5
